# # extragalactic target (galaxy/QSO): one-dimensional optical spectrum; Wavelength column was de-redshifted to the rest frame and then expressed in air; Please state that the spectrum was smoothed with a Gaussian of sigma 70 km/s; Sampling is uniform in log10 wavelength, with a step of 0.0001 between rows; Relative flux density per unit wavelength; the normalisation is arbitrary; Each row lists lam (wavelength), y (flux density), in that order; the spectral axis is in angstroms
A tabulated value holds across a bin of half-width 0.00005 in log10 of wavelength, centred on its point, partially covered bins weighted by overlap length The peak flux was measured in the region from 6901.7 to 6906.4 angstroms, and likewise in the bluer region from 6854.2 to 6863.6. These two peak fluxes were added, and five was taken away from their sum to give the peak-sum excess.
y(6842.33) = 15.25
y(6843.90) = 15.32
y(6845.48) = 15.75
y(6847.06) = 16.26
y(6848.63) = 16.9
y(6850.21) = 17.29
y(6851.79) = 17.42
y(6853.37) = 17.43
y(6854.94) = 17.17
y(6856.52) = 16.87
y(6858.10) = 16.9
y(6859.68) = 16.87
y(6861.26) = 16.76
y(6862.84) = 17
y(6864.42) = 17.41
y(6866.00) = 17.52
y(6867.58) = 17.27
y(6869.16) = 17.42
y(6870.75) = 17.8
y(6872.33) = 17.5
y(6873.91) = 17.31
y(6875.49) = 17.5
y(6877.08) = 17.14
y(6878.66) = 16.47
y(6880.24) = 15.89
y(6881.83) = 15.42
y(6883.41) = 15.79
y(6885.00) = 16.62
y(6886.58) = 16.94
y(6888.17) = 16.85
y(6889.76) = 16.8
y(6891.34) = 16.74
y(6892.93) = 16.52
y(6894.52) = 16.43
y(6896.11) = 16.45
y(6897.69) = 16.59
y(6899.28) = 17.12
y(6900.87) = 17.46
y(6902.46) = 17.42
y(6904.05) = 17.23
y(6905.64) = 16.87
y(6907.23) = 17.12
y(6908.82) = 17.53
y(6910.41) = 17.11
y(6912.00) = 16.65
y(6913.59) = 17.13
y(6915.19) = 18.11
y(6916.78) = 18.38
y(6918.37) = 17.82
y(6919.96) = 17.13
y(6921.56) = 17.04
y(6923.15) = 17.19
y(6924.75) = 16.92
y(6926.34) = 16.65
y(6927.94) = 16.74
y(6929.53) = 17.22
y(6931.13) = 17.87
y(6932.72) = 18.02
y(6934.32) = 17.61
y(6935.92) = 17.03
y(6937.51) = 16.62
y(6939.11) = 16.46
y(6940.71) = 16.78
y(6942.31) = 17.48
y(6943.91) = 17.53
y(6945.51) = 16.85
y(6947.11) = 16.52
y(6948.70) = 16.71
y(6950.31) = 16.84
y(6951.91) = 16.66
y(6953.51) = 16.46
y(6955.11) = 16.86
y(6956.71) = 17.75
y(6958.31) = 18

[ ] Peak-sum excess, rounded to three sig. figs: 29.6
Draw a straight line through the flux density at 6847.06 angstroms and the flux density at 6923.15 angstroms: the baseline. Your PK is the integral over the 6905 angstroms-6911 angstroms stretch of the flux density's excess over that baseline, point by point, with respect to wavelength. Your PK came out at 1.0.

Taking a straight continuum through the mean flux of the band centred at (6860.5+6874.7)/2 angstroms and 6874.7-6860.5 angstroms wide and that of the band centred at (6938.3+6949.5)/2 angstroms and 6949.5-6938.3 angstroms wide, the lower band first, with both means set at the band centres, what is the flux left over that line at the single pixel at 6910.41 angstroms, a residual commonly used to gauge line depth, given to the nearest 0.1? 0.0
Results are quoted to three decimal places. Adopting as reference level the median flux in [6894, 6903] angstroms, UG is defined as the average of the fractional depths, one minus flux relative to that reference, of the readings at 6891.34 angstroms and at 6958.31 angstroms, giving -0.031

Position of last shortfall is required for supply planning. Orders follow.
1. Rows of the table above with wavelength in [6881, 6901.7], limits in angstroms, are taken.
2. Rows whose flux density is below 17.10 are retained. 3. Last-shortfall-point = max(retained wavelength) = 6897.69 angstroms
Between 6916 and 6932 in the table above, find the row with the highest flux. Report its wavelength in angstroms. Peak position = 6916.78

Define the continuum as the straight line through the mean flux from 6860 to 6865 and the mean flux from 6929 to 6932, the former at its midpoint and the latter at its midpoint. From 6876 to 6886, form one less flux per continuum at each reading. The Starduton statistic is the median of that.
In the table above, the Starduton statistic 0.058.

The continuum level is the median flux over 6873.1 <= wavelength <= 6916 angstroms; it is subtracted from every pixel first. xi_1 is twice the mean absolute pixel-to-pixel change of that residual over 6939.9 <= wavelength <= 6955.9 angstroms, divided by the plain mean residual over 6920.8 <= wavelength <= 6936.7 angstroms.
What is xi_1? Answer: 1.8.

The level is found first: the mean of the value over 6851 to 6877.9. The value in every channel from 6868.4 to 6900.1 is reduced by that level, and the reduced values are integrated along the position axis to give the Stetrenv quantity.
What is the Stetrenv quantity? -15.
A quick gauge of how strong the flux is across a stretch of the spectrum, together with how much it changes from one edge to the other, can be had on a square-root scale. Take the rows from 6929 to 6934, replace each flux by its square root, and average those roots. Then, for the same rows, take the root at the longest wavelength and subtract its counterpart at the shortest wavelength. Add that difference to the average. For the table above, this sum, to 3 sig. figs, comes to 4.30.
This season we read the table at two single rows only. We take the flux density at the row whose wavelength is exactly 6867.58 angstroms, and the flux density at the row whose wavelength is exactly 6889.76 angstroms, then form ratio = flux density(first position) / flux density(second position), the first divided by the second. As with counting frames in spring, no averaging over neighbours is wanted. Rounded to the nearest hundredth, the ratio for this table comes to 1.03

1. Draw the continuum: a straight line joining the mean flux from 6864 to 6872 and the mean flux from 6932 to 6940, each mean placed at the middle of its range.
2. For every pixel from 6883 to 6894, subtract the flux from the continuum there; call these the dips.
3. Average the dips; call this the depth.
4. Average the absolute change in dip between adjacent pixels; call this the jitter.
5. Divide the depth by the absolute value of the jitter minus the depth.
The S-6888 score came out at 1.5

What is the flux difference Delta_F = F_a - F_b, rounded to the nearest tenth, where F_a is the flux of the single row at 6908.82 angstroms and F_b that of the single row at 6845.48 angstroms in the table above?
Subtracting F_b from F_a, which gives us 1.8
